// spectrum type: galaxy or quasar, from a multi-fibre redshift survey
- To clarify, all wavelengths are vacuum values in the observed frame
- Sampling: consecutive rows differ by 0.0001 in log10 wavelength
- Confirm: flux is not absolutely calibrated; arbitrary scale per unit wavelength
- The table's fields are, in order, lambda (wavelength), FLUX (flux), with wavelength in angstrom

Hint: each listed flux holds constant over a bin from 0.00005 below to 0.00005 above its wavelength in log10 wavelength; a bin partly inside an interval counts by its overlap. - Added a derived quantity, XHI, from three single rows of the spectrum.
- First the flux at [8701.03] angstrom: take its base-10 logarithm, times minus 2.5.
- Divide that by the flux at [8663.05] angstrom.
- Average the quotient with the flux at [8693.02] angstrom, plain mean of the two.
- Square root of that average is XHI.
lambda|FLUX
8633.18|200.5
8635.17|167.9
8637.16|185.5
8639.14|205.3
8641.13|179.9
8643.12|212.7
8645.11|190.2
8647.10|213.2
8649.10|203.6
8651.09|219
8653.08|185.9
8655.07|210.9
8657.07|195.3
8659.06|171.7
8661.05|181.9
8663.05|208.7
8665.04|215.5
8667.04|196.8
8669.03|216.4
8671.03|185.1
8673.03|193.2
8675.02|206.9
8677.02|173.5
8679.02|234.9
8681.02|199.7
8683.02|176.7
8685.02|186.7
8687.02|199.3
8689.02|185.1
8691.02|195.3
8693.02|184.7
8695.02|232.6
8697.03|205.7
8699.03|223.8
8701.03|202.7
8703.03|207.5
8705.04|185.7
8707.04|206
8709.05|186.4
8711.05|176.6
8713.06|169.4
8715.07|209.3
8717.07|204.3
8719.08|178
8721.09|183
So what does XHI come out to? 9.6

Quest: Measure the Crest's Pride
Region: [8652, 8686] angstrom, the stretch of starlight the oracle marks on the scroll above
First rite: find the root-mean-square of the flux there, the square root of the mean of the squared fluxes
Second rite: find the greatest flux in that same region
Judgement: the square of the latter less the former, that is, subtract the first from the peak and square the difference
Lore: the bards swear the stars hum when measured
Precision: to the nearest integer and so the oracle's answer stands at 1423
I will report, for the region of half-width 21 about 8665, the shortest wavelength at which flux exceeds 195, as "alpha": 8647.10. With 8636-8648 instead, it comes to 8639.14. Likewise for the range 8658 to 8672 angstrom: 8663.05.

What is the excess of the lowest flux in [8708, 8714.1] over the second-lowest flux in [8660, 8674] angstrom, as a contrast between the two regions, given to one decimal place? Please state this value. -15.7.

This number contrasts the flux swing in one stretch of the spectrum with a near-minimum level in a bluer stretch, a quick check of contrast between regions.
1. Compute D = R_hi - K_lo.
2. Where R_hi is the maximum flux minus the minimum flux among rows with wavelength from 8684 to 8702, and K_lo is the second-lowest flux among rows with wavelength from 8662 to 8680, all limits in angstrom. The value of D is -137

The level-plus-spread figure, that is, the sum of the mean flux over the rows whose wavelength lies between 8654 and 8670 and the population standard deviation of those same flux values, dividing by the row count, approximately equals 215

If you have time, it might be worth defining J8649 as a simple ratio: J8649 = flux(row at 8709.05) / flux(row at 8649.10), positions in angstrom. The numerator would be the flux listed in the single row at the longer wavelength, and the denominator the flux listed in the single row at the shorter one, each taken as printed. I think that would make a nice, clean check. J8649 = 0.92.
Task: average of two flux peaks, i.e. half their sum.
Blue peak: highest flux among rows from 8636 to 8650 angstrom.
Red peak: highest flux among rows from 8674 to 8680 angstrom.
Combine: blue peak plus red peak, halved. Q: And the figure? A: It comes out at 224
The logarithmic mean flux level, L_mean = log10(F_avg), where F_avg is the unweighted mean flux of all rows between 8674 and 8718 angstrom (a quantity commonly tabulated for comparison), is 2.296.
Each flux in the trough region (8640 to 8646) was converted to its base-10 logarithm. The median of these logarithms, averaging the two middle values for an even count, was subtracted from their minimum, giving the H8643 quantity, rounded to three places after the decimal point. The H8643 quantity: -0.024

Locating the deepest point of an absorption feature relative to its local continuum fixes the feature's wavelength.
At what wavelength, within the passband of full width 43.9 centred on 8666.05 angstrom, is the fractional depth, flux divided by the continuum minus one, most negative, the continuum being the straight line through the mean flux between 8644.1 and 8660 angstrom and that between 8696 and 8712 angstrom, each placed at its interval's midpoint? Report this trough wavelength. 8659.06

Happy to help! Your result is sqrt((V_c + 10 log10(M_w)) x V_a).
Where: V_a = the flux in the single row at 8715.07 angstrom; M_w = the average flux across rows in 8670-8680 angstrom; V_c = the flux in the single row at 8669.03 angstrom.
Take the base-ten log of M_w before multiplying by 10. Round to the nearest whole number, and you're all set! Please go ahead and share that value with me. 224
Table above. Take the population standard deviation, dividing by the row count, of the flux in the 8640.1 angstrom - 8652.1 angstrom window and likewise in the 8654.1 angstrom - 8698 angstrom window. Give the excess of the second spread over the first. 3.1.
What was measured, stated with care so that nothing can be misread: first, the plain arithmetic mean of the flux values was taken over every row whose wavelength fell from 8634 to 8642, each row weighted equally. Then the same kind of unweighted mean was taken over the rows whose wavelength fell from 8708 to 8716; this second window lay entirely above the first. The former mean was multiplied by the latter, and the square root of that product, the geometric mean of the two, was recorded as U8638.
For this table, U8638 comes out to 185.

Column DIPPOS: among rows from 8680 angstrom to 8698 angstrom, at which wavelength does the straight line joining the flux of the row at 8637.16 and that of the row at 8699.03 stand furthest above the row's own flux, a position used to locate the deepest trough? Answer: 8683.02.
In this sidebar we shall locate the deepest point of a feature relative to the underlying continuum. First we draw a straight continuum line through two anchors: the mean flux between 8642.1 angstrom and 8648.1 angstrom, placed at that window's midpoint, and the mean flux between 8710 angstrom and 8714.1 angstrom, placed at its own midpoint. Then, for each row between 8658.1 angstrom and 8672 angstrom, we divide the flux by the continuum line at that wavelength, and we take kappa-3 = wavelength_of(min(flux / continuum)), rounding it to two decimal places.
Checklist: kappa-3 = 8659.06 angstrom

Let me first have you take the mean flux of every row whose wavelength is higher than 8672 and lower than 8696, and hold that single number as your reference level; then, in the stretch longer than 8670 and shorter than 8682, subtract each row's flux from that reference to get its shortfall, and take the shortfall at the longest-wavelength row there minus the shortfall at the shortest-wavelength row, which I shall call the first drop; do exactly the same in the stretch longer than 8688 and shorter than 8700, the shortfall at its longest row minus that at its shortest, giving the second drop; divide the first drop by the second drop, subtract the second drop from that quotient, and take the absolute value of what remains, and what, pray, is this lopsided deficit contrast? 39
